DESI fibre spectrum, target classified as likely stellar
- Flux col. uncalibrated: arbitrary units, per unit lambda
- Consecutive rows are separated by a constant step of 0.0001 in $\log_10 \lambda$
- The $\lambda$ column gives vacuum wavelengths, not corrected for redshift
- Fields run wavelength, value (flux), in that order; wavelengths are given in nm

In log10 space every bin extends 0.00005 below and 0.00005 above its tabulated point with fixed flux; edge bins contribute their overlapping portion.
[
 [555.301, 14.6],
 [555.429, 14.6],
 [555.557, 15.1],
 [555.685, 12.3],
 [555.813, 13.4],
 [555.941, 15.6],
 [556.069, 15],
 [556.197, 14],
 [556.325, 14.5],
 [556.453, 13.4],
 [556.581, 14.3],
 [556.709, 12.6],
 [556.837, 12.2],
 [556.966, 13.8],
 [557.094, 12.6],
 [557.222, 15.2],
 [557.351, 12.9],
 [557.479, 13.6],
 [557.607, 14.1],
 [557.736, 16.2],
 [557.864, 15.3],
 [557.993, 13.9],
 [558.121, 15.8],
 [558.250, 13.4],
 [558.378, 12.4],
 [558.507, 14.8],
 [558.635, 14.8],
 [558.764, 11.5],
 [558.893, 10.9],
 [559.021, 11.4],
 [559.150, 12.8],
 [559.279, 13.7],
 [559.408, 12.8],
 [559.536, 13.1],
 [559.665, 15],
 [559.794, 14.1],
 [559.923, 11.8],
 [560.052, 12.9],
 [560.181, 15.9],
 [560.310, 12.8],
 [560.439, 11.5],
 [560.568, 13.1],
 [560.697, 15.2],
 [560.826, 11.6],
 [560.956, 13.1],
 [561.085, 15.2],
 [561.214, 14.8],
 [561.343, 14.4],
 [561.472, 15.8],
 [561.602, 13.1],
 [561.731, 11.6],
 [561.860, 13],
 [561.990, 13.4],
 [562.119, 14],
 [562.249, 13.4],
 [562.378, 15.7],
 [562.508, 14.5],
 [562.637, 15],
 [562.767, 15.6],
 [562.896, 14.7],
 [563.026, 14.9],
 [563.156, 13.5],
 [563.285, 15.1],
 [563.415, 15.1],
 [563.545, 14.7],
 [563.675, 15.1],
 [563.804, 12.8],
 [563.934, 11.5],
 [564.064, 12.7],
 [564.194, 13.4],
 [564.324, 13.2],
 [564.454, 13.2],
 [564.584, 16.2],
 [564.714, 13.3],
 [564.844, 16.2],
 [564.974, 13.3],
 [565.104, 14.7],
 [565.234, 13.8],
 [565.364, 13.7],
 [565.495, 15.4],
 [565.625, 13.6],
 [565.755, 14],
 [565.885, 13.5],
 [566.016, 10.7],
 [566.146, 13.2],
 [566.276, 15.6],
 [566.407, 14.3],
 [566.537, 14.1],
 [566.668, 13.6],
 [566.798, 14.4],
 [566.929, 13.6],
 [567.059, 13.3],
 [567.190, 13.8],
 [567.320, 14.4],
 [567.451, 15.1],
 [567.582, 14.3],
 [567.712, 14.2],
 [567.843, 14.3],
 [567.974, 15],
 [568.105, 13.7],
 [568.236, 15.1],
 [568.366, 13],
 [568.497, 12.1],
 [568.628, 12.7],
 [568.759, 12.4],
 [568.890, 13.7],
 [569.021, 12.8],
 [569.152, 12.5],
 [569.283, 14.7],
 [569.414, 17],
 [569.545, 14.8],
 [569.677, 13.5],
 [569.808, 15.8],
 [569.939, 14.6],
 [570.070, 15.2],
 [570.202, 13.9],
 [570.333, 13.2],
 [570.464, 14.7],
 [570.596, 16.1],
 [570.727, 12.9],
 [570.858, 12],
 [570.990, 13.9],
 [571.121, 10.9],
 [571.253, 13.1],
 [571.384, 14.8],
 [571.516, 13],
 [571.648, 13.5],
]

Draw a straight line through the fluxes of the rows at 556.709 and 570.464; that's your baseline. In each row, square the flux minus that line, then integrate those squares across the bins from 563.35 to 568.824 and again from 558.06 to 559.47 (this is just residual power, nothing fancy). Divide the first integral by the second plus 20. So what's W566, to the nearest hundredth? 0.34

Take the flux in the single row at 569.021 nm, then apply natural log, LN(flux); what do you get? 2.55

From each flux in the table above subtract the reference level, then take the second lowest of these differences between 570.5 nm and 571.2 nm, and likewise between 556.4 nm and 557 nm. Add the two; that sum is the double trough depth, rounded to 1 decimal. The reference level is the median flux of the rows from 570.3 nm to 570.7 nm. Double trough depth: -4.8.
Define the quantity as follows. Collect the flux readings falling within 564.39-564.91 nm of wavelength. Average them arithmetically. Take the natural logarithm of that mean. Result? 2.69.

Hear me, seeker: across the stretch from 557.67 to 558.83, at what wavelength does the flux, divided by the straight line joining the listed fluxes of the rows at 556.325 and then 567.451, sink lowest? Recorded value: 558.764 nm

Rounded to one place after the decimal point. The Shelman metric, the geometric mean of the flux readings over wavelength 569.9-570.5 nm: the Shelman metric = 14.3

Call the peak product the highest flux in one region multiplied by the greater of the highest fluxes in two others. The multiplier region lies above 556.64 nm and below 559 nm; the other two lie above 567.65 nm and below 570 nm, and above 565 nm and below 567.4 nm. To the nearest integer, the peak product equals 275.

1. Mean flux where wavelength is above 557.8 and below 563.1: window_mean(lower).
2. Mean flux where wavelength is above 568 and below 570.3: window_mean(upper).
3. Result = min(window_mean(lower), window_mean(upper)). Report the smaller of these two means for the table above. 13.7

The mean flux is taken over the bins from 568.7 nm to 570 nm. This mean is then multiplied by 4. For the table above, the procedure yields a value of 56.7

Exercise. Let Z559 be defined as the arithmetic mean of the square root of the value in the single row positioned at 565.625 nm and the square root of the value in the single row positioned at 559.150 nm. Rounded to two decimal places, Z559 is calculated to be 3.63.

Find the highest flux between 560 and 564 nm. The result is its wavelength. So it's 560.181 nm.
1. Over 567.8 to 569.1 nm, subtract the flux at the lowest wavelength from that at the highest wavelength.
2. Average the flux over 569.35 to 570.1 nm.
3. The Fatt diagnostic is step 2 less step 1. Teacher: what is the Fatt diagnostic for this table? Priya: 16.6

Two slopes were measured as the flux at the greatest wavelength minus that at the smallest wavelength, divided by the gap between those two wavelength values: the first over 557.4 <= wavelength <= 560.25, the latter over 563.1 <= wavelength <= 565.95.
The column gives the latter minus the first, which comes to -0.9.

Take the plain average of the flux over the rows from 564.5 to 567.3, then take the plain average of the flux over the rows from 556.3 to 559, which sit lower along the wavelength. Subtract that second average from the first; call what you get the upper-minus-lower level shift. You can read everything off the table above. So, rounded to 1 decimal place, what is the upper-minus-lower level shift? 0.3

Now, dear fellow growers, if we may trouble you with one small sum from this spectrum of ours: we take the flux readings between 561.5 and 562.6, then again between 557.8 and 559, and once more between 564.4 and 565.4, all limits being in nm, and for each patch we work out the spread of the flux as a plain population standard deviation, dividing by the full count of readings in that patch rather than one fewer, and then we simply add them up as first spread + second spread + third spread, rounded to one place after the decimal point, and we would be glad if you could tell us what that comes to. 3.9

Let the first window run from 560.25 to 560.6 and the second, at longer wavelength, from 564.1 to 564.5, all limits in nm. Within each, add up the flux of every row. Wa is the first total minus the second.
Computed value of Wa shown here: -2.4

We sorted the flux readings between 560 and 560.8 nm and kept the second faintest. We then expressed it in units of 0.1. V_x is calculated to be 128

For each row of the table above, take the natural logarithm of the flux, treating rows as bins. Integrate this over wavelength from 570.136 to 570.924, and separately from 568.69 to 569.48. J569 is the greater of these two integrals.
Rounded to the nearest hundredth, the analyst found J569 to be 2.07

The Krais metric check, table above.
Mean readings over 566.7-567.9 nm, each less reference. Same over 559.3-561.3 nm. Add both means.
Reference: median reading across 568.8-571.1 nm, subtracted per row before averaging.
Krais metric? -0.12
